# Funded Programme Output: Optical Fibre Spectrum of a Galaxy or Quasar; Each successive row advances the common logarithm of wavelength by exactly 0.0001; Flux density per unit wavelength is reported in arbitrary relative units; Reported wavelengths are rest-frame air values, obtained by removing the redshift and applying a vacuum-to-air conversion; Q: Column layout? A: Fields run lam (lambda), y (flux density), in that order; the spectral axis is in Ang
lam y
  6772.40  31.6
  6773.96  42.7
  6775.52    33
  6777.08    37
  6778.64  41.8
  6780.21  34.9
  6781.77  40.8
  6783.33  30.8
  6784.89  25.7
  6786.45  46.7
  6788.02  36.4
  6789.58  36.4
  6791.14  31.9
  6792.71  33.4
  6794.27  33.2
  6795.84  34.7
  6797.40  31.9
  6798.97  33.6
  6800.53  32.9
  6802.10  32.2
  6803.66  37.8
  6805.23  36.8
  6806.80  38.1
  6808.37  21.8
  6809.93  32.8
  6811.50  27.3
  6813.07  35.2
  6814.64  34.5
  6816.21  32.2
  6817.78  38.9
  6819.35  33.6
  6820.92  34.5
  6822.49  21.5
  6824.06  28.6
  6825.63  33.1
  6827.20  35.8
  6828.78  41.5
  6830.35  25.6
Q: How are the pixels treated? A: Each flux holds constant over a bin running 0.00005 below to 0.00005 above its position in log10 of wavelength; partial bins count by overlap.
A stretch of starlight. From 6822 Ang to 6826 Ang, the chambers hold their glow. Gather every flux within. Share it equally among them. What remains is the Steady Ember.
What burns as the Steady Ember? 27.7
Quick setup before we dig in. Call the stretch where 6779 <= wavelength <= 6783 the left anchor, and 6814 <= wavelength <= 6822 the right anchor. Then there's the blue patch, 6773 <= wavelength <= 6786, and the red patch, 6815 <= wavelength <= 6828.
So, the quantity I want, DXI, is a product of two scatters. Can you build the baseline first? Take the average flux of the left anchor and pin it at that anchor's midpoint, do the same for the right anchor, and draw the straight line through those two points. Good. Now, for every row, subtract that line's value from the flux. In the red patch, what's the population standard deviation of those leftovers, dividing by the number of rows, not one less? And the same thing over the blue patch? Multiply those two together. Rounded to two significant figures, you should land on 26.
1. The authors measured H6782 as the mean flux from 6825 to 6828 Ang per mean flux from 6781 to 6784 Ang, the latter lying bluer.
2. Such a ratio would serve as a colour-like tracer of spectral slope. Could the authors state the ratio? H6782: 0.96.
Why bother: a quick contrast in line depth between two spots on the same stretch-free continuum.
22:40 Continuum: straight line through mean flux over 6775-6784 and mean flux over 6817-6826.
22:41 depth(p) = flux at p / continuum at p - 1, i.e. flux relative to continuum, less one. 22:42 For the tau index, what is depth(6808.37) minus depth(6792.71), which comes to -0.30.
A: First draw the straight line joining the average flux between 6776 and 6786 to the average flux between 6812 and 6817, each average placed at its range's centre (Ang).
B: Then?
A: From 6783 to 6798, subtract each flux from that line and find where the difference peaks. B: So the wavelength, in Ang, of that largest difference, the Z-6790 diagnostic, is 6784.89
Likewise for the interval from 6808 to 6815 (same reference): 6808.37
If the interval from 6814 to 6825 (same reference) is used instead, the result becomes 6822.49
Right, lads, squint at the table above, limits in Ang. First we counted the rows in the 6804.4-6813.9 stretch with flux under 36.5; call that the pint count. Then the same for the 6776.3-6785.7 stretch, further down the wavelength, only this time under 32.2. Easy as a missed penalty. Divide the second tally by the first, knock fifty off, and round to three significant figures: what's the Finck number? -49.5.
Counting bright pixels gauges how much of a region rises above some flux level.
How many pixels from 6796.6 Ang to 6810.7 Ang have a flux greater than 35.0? 3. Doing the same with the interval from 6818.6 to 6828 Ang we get 1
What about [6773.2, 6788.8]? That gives 6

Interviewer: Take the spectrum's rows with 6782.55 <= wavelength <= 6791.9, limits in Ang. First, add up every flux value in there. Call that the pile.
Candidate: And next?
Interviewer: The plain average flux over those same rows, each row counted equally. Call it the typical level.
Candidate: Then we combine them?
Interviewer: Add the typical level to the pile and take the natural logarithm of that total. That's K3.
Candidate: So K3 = 5.49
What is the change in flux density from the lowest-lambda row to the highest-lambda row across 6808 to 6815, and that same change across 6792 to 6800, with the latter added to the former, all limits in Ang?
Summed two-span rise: 13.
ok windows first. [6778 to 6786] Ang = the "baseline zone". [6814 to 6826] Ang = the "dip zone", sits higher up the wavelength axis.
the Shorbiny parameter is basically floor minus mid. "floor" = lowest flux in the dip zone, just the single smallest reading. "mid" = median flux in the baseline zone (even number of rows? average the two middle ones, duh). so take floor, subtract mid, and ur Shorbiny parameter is -13.4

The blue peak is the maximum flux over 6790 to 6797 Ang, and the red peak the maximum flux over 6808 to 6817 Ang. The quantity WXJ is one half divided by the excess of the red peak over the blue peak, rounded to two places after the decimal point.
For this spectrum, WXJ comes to 1.00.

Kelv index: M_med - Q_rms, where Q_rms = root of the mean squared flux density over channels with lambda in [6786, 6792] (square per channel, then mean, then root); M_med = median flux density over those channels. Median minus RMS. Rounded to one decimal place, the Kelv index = -1.8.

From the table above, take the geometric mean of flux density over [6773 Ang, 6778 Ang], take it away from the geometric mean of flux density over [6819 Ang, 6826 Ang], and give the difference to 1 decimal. -7.5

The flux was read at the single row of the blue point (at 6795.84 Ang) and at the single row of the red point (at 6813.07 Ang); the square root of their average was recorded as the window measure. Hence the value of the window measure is 5.91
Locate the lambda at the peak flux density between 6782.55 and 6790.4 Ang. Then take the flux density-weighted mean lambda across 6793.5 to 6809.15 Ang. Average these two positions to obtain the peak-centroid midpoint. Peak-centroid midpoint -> 6793.8 Ang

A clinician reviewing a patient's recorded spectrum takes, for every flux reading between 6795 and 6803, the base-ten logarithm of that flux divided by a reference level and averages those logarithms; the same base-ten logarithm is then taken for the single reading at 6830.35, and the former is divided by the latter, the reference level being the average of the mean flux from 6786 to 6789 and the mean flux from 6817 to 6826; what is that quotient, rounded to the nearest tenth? 0.3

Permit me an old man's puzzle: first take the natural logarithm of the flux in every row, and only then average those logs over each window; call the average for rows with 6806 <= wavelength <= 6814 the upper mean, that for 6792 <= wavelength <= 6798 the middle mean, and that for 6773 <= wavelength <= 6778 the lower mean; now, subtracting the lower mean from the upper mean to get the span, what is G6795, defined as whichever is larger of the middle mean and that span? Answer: 3.51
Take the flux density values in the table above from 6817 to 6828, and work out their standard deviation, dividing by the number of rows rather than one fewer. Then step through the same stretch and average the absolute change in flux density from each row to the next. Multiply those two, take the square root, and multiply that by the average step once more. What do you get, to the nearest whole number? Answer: 30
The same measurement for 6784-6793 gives 51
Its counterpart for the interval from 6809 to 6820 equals 19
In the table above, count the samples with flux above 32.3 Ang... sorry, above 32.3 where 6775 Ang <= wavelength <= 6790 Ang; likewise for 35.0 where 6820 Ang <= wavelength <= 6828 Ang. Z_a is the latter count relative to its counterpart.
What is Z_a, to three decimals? 0.125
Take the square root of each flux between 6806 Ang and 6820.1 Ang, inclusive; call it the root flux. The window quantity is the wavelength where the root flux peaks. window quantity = 6817.78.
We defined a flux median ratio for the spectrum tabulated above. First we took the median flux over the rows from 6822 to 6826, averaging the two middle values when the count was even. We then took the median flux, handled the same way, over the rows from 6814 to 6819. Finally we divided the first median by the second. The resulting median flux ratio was 0.83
